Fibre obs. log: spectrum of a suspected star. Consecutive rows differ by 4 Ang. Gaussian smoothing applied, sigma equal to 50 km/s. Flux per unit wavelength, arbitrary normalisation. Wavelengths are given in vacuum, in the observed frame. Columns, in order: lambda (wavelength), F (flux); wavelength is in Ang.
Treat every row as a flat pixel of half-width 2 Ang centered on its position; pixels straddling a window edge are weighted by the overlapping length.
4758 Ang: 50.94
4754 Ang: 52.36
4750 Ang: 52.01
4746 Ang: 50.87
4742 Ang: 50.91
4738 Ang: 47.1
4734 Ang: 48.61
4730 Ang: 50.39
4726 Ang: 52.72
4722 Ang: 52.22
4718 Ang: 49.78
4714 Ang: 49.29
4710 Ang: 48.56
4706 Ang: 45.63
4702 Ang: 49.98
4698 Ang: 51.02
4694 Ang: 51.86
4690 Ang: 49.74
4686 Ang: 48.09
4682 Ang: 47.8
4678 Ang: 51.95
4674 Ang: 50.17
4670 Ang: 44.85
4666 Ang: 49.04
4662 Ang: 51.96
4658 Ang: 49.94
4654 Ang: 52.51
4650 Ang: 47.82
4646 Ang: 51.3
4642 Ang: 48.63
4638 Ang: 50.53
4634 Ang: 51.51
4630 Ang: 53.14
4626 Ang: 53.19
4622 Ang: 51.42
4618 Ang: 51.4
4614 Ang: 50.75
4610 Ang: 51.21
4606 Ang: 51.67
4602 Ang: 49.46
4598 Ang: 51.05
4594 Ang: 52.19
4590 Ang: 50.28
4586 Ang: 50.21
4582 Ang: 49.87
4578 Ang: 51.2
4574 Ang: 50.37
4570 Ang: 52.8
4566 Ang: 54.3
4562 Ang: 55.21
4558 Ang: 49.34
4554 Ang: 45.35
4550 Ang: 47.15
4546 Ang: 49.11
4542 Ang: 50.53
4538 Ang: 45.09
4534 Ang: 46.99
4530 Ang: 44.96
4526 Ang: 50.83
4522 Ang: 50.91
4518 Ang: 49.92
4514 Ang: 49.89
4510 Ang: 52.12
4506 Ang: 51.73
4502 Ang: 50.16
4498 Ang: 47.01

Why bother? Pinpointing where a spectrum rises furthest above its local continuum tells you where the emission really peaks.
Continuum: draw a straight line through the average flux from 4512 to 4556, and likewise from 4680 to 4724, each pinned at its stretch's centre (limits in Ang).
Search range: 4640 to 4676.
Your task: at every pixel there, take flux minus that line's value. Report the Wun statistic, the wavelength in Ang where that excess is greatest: 4654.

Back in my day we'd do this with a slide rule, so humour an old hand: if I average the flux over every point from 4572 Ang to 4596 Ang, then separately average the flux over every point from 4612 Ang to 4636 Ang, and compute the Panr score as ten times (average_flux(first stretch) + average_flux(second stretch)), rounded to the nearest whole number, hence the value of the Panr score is 1026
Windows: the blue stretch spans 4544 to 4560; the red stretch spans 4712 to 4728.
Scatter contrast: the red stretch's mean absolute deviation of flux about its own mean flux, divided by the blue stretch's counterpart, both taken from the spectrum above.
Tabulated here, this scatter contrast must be 1.0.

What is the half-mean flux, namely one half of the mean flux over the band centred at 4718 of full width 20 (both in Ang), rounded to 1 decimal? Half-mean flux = 25.3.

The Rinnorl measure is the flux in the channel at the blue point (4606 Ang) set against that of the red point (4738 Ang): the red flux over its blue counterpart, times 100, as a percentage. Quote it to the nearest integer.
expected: 91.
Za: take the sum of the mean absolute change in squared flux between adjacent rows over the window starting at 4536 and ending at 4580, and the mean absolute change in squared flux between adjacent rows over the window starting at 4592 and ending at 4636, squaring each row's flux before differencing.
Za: 363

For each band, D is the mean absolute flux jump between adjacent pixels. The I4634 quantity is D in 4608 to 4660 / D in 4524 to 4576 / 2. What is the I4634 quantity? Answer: 0.30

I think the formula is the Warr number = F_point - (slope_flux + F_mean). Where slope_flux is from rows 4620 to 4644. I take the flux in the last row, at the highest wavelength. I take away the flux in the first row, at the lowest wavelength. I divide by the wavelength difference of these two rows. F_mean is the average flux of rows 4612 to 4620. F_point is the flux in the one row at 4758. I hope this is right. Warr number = 0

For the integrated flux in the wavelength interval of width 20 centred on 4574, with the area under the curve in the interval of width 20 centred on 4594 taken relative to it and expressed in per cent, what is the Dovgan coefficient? 98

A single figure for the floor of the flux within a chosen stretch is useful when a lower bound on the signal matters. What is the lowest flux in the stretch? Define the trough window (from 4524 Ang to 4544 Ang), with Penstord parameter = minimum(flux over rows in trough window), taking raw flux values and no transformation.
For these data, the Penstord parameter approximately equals 44.96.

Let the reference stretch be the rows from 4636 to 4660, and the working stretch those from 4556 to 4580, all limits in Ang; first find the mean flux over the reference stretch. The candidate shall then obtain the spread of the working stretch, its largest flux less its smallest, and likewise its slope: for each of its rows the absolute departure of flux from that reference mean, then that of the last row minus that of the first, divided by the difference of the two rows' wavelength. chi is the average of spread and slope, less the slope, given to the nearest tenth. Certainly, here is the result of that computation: 2.9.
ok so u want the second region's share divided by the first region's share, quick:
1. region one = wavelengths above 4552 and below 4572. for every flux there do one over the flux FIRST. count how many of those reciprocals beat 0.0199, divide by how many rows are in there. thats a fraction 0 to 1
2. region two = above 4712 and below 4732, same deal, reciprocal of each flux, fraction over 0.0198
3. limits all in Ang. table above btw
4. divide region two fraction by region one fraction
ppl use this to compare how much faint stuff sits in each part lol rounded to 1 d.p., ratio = 1.5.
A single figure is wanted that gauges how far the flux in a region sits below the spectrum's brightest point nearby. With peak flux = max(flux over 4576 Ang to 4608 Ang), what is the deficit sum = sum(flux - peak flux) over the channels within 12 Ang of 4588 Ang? -8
